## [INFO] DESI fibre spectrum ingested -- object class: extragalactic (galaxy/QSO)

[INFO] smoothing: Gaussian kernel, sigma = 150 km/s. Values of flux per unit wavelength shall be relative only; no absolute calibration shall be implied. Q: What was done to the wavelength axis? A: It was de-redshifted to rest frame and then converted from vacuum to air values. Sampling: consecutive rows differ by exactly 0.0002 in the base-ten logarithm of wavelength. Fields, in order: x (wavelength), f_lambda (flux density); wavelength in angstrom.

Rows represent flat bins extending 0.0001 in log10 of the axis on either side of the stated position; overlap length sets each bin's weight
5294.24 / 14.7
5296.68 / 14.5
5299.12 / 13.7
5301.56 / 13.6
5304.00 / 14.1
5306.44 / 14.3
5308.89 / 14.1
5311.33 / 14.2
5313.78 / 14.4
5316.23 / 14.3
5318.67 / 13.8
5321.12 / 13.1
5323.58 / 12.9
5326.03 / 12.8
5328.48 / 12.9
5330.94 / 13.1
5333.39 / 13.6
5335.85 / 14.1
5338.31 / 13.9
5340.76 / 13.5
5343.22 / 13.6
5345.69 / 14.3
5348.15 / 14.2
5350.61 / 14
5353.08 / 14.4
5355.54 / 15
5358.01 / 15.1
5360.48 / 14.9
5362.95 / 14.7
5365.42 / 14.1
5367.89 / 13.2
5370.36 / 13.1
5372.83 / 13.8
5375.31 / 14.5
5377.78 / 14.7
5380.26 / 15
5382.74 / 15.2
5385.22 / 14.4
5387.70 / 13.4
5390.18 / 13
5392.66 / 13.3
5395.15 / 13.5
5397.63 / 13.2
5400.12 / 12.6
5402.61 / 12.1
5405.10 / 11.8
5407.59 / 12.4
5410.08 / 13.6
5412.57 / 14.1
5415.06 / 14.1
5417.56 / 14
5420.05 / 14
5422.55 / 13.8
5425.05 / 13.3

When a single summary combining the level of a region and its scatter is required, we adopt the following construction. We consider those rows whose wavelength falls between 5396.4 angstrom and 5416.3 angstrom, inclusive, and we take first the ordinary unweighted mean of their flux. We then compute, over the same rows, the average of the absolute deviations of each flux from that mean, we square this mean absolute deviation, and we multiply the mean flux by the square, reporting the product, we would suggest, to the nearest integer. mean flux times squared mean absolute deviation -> 8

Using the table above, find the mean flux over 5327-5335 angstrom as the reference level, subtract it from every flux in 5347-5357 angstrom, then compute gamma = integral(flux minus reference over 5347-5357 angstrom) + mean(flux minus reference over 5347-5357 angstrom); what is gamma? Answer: 13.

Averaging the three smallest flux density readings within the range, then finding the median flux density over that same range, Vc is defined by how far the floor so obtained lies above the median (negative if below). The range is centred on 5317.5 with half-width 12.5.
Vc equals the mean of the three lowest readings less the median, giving -1.08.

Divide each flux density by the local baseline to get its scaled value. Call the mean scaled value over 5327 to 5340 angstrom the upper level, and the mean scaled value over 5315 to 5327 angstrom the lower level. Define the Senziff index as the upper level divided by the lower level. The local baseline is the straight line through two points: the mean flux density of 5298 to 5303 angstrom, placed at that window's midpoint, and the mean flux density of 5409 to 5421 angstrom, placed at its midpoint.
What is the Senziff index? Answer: 1.01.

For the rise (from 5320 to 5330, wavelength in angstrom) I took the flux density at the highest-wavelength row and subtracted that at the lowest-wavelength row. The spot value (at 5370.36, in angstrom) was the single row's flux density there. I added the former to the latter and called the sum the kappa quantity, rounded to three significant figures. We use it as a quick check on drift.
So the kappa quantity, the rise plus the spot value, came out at 12.9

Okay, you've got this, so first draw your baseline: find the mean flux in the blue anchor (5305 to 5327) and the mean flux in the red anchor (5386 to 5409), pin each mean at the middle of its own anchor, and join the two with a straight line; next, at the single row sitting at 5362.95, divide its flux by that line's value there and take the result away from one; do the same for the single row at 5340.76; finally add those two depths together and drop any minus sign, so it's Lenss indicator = 0.11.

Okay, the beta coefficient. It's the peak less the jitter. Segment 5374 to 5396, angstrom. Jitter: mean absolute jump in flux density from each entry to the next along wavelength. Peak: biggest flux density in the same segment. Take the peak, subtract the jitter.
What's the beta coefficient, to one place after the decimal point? 14.8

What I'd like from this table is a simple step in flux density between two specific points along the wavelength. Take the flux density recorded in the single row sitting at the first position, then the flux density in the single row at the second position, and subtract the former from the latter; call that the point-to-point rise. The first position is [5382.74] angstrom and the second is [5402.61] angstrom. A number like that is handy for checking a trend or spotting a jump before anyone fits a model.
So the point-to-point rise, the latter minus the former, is -3.1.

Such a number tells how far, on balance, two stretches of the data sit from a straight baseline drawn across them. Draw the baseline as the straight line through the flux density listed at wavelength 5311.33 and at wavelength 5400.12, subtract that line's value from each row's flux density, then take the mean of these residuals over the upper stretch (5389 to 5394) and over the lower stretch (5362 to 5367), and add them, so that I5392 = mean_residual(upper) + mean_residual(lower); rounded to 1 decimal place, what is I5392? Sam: 1.5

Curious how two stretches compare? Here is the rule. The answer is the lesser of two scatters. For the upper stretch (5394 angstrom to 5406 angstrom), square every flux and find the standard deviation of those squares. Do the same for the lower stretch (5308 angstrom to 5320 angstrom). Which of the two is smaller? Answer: 6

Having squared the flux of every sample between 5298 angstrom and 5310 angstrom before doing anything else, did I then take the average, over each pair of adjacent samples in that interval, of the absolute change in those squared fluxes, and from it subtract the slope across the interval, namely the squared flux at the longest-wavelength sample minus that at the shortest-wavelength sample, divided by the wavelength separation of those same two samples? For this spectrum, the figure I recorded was 5.8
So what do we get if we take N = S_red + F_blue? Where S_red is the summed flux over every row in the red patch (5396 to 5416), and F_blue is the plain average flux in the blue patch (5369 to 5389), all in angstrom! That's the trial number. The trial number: 118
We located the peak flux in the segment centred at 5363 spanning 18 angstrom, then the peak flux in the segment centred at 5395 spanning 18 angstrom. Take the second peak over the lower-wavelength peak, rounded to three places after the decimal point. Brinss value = 0.894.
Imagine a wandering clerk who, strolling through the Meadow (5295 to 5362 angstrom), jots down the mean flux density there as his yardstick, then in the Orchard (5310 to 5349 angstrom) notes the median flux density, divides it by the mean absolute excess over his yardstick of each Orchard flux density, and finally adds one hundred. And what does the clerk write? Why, 127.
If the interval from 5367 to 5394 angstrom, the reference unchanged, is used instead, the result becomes 119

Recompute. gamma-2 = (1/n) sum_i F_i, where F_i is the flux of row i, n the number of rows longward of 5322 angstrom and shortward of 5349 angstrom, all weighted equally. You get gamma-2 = 13.5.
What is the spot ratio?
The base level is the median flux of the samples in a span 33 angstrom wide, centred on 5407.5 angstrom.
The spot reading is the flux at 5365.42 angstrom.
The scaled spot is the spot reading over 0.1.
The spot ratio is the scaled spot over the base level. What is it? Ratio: 10.4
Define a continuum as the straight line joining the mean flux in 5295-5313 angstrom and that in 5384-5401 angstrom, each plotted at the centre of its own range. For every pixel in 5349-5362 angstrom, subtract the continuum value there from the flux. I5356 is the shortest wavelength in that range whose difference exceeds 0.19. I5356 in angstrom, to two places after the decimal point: 5350.61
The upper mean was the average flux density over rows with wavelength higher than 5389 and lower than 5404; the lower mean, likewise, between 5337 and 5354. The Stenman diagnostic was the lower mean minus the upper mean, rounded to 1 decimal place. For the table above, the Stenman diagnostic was 1.0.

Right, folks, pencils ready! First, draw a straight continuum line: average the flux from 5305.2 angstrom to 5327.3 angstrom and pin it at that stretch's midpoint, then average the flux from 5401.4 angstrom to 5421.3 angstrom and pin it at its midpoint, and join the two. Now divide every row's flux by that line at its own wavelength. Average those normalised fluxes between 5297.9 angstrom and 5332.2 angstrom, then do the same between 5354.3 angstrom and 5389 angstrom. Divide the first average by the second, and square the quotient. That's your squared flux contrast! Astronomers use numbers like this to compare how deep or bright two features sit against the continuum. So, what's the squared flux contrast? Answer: 0.87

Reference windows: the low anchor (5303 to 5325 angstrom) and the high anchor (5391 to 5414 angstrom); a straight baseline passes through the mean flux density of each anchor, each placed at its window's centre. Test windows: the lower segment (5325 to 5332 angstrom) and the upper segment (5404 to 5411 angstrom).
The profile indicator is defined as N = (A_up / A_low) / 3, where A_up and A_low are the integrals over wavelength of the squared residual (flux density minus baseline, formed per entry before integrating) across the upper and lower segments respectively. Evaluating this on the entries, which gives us 0.3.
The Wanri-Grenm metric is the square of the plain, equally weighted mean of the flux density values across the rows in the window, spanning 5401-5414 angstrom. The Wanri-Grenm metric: 164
